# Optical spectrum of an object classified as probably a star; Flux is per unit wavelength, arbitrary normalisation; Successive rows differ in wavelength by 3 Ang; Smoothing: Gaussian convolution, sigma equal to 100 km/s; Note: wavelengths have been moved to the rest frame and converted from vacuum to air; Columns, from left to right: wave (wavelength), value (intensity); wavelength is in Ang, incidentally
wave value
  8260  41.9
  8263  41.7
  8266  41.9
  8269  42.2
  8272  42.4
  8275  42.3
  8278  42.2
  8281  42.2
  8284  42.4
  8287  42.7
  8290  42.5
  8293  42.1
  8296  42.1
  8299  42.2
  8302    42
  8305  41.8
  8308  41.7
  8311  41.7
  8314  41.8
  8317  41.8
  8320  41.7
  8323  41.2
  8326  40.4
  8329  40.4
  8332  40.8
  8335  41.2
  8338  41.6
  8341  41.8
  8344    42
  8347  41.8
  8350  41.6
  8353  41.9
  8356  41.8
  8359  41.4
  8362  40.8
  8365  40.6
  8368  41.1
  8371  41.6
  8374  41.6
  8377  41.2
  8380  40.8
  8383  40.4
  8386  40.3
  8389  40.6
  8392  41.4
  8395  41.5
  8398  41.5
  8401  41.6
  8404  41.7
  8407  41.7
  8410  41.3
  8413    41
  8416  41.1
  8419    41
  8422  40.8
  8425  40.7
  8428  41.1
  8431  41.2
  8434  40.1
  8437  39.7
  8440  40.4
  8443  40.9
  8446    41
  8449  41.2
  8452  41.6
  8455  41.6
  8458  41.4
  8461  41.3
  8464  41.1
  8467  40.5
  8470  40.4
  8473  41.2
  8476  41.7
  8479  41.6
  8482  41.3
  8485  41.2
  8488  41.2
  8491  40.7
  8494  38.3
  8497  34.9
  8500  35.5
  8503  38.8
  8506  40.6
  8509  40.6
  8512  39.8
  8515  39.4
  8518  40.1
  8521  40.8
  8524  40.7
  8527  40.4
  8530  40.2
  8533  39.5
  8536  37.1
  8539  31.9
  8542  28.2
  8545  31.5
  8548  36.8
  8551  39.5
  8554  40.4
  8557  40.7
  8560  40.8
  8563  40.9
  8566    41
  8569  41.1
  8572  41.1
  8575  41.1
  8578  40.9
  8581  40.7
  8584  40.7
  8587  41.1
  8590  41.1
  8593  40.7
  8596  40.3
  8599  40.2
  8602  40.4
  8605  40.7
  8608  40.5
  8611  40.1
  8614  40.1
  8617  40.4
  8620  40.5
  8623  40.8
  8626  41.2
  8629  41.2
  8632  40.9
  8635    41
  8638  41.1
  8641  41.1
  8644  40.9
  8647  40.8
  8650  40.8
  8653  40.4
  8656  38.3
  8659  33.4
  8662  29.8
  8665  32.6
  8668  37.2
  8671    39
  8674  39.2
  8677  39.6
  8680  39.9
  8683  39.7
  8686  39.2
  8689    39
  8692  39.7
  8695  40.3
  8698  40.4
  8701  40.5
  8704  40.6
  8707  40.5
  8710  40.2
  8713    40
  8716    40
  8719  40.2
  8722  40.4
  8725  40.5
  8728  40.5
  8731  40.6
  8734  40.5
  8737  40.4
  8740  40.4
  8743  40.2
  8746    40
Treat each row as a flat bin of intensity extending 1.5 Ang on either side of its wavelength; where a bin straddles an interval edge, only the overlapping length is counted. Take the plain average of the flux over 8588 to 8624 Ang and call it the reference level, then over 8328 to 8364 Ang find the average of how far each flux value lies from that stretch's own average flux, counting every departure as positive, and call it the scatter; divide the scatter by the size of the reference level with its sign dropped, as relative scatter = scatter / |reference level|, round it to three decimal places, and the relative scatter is 0.010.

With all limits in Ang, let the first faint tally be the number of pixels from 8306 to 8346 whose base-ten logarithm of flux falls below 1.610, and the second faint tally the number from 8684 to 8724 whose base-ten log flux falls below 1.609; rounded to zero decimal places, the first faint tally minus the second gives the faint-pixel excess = -11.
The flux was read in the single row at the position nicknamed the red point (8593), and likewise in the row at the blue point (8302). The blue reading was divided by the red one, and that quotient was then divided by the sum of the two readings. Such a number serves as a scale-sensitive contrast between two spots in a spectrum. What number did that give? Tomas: 0.0125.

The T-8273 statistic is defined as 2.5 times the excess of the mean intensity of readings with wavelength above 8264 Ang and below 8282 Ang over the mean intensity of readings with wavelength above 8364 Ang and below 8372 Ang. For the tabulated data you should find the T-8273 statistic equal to 2.7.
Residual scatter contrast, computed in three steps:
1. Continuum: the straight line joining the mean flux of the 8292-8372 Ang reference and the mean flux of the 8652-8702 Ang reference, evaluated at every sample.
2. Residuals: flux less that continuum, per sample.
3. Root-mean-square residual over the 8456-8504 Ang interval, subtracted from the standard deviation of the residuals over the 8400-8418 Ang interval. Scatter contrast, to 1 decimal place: -1.7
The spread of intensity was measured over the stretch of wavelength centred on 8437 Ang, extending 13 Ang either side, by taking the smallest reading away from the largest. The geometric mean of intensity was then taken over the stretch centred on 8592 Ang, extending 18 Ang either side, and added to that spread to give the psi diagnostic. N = 42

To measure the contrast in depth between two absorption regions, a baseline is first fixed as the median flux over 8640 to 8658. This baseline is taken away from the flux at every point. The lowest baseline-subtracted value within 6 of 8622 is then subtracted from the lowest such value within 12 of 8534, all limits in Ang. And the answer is -12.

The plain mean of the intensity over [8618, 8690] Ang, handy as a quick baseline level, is 39.1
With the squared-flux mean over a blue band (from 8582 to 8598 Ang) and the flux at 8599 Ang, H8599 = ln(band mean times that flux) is 11.11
